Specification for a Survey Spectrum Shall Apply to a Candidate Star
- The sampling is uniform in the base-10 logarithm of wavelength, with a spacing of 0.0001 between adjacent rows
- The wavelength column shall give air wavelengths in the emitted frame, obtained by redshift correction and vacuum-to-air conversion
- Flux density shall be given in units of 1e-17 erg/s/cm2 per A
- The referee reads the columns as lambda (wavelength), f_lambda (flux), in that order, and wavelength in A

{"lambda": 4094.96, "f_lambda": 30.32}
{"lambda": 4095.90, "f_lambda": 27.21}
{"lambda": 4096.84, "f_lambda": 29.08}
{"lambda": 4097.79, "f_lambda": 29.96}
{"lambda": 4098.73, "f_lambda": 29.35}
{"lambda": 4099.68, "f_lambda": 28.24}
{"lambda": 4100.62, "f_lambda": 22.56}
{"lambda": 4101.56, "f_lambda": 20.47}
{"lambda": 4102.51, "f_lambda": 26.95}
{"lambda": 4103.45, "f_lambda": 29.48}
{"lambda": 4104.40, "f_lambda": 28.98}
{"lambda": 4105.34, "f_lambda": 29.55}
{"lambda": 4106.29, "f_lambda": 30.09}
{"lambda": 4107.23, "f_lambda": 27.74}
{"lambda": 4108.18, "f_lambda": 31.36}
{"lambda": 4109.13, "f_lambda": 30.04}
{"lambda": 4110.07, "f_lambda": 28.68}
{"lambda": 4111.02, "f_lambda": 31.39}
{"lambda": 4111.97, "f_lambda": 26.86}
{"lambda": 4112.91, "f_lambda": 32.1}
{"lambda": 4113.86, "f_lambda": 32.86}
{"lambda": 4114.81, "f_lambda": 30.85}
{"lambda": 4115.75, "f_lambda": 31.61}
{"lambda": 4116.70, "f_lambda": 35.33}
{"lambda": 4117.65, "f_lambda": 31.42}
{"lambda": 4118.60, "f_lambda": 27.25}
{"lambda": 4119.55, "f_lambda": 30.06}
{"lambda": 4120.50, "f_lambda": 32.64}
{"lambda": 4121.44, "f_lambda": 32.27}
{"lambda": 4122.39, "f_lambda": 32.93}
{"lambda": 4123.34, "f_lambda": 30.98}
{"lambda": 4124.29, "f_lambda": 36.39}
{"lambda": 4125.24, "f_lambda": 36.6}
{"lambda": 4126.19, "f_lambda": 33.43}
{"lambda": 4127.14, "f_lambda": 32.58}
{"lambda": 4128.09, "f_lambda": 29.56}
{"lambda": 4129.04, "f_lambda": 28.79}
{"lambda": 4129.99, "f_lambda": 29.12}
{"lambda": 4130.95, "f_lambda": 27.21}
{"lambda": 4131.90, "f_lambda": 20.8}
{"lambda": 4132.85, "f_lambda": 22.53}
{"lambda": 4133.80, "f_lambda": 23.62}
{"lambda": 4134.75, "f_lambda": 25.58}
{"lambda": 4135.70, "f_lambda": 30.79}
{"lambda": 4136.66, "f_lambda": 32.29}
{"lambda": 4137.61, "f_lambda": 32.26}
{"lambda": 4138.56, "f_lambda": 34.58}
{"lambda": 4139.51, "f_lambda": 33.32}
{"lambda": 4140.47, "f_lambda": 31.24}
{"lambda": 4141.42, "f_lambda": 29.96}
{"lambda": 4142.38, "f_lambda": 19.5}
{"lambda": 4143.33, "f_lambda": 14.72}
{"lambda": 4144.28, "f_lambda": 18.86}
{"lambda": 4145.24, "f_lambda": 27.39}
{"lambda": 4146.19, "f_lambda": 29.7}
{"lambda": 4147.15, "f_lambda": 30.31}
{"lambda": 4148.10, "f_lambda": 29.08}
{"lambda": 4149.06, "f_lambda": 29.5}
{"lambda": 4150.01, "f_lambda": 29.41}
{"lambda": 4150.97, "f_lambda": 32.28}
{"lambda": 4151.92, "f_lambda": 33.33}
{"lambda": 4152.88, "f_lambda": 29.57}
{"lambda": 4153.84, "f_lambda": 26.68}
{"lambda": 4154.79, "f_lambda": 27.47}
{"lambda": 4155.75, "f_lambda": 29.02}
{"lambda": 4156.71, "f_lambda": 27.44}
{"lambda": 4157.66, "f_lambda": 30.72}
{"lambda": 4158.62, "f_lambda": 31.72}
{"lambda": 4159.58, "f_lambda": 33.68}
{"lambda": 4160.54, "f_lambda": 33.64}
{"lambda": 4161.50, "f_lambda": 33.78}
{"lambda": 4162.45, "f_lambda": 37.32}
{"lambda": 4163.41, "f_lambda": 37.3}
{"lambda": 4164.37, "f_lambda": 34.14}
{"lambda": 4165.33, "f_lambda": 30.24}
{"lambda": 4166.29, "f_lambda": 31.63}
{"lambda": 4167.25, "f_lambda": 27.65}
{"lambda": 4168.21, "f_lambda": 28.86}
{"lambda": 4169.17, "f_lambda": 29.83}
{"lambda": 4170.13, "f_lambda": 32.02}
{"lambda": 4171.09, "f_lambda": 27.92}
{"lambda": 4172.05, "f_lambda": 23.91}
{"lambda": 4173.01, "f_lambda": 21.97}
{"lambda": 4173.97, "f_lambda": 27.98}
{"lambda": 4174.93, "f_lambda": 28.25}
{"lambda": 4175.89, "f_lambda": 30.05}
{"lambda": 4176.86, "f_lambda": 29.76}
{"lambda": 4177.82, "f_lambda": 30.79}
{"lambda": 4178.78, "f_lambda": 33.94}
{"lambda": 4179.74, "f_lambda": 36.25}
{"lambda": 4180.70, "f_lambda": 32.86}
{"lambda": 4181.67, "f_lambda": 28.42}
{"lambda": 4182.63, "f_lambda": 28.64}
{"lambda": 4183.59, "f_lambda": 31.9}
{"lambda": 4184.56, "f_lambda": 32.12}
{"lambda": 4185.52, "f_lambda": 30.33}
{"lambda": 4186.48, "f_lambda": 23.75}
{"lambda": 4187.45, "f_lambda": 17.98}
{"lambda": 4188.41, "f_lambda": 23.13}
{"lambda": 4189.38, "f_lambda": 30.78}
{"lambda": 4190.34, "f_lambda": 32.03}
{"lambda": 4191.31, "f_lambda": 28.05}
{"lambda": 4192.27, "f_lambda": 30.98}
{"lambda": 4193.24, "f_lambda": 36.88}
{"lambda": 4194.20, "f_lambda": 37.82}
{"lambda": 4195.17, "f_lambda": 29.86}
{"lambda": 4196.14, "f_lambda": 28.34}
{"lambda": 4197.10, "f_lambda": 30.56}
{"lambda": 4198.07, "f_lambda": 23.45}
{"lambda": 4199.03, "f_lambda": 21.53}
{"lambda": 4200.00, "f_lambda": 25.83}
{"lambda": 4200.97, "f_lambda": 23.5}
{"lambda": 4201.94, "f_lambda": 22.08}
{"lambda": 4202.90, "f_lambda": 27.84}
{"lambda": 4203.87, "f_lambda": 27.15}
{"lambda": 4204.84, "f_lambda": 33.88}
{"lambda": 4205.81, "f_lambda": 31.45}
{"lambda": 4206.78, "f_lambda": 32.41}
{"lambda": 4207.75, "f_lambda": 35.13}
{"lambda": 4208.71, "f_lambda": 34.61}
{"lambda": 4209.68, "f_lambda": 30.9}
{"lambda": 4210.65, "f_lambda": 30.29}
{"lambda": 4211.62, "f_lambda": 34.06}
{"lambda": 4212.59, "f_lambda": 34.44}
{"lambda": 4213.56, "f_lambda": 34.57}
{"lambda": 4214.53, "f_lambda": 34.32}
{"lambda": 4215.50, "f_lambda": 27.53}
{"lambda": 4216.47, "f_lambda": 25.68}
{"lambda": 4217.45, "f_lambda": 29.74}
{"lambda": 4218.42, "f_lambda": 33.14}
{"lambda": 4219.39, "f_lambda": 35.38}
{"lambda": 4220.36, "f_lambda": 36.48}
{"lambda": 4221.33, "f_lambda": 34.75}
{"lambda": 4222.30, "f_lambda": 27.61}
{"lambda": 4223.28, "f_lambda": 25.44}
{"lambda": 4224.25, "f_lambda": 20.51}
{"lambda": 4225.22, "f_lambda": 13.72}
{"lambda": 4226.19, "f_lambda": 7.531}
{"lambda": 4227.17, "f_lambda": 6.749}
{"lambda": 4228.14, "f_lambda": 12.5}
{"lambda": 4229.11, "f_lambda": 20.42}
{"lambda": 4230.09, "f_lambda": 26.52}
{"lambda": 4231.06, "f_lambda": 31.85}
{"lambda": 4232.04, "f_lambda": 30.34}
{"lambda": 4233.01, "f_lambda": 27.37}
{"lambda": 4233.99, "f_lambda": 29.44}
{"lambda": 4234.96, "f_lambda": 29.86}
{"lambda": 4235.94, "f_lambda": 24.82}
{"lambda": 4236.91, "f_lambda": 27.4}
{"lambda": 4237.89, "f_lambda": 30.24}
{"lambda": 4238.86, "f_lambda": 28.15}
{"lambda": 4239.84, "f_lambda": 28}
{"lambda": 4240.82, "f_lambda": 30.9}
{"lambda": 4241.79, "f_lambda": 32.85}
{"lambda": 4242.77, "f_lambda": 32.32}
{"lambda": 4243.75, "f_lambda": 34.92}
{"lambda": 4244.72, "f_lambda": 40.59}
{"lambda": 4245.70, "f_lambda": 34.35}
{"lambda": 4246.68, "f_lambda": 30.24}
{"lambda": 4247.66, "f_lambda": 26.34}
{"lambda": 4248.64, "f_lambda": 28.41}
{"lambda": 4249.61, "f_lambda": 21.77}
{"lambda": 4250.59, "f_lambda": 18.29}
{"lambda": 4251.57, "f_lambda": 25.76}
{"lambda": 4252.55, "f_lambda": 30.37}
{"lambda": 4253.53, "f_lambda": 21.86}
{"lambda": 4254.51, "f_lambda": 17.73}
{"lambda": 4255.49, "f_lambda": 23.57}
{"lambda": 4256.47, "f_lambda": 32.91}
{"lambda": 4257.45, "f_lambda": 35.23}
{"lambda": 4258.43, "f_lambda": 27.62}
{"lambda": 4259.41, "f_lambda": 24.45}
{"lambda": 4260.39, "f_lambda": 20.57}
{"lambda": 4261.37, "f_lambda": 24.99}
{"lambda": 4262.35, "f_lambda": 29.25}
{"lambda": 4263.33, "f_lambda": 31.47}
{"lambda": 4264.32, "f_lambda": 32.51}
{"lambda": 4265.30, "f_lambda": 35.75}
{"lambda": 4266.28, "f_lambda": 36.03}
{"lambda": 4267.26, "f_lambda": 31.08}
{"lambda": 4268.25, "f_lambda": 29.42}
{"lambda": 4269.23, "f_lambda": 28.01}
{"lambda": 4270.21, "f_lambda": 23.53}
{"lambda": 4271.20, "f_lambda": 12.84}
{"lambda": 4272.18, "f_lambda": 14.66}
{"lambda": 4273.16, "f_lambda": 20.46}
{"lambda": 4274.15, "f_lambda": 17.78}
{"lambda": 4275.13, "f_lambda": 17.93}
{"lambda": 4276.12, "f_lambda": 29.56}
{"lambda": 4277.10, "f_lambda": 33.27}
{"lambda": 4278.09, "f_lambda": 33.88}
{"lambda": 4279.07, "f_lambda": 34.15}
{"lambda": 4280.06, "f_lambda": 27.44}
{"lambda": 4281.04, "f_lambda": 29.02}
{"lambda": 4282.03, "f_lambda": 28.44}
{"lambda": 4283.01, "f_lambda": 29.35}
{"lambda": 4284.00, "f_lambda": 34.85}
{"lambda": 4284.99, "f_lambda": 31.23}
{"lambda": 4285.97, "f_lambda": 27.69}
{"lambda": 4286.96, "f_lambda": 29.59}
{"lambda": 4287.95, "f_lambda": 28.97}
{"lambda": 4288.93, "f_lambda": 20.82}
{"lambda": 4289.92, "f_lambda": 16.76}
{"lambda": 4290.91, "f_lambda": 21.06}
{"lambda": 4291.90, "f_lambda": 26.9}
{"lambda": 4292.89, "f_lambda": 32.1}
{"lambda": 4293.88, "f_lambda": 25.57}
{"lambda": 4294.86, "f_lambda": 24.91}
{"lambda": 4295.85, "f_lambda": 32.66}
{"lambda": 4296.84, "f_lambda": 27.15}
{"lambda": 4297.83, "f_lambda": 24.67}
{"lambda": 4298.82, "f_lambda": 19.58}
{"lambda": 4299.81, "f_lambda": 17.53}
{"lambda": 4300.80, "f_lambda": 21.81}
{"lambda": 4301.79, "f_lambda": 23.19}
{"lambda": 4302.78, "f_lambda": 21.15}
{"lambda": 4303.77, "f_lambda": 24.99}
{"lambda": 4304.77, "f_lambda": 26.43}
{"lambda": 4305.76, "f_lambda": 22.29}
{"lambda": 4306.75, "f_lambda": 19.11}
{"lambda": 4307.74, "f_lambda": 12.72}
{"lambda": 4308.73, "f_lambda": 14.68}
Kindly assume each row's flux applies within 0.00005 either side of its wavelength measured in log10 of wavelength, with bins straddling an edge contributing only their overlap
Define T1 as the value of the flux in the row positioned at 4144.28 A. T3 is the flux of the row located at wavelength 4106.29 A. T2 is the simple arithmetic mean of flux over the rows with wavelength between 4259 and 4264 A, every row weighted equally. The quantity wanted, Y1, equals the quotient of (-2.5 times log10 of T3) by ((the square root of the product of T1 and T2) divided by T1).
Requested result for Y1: -3.1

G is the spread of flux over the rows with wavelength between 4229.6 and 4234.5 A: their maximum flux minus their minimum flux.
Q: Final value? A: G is 5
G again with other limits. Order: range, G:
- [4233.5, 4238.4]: 5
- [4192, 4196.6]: 9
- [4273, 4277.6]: 15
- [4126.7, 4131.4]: 5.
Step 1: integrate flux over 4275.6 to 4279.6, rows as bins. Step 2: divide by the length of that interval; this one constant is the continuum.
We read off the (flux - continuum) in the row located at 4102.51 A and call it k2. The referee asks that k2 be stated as -5.6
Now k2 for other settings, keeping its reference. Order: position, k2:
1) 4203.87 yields -5.4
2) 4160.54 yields 1.1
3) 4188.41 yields -9.4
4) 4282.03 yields -4.1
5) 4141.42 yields -2.6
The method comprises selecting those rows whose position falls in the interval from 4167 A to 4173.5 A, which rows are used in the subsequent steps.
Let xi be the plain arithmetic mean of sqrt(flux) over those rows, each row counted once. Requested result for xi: 5.23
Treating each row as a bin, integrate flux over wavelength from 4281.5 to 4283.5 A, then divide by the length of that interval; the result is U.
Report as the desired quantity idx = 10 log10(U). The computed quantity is 14.6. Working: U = 28.9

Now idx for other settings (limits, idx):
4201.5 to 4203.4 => 14.0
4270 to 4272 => 12.3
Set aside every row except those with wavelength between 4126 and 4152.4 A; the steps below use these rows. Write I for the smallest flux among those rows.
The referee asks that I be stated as 14.72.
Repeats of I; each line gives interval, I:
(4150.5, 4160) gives 26.68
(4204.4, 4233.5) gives 6.749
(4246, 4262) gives 17.73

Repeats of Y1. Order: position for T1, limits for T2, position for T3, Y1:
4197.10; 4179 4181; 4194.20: -3.7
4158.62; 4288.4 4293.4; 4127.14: -4.4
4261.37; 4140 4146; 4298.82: -3.3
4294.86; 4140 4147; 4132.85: -3.4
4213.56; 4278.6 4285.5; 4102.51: -3.8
